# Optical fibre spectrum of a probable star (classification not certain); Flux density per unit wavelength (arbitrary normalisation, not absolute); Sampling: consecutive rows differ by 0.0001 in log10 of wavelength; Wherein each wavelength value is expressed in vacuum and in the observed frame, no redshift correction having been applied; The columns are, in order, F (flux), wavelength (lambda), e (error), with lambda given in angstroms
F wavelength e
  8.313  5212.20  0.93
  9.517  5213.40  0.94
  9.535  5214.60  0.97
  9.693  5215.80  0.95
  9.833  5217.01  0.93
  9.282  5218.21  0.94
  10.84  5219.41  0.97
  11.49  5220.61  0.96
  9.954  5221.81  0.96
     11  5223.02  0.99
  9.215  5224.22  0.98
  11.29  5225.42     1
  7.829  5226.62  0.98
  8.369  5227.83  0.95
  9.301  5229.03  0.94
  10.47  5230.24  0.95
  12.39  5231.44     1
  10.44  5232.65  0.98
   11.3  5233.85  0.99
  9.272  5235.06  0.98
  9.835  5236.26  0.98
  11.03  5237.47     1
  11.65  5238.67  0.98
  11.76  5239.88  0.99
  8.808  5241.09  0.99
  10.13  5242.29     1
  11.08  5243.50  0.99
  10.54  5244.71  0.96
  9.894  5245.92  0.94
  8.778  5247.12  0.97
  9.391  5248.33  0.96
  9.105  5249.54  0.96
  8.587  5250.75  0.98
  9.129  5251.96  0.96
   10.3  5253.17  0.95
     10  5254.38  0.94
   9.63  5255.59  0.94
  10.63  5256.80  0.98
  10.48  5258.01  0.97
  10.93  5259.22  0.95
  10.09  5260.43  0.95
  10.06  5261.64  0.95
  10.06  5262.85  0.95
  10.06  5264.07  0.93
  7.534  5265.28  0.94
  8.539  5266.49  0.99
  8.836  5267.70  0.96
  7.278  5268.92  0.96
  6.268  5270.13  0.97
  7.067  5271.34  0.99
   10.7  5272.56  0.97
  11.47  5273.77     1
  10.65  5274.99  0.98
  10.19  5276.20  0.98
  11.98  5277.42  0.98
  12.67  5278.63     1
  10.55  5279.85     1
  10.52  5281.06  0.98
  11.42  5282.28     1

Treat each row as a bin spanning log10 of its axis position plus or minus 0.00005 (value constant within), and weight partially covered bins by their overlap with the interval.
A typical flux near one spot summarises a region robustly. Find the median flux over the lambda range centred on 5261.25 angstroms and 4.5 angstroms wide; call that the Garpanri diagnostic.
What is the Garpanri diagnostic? 10.1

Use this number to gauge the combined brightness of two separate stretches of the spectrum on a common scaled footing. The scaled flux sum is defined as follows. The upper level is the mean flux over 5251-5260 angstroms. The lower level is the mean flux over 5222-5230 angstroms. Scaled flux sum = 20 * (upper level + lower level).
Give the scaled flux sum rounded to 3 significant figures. 393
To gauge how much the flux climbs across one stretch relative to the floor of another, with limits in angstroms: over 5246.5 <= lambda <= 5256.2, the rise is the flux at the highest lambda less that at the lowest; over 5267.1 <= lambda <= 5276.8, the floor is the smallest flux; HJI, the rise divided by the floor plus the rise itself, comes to 1.0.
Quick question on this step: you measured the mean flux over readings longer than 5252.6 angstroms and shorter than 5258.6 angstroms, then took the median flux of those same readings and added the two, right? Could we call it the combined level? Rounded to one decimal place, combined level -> 20.5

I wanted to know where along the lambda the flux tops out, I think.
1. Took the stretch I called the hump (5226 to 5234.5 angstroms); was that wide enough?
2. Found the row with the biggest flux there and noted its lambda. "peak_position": 5231.44 angstroms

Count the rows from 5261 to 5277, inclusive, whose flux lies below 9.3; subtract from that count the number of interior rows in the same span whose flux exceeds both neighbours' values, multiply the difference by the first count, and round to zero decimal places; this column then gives 24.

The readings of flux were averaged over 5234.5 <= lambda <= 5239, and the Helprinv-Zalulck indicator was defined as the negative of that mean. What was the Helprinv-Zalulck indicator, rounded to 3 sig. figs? -10.4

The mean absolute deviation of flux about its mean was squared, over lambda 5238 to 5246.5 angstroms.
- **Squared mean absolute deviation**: 0.7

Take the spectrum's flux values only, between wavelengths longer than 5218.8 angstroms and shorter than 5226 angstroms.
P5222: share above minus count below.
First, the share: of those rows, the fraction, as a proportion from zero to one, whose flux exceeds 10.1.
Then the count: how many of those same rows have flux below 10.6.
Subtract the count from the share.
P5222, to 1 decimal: -1.3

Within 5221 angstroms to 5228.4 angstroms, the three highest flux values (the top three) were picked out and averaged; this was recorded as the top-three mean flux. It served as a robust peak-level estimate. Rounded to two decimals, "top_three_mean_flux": 10.75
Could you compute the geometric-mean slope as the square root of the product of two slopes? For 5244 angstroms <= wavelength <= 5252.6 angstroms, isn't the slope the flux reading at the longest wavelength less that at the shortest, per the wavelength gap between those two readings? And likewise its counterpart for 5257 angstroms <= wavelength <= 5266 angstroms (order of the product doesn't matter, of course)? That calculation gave 0.28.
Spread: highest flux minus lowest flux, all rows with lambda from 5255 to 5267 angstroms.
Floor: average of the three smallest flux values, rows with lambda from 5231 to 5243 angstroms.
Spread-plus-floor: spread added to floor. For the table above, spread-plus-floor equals 12.7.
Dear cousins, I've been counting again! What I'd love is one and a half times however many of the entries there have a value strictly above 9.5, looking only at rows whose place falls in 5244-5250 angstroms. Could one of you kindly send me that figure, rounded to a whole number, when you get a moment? 3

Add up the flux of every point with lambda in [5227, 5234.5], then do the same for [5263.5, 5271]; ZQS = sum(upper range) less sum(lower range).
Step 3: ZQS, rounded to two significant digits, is -14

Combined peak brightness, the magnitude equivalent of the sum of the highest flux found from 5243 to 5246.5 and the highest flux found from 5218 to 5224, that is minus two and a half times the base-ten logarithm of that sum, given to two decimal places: -3.38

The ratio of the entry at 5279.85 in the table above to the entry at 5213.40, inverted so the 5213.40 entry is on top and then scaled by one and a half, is 1.35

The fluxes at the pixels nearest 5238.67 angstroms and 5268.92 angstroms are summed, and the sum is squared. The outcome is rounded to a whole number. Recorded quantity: 358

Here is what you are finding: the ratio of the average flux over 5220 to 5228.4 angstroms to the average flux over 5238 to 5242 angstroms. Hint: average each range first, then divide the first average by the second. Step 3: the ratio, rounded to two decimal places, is 0.92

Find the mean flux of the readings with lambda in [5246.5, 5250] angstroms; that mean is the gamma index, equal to 9.1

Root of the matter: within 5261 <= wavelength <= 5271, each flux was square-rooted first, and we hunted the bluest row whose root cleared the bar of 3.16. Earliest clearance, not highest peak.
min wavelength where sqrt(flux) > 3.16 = 5261.64 angstroms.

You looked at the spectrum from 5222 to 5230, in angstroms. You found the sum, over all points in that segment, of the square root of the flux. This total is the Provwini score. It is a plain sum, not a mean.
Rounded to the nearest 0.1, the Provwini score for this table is 18.5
